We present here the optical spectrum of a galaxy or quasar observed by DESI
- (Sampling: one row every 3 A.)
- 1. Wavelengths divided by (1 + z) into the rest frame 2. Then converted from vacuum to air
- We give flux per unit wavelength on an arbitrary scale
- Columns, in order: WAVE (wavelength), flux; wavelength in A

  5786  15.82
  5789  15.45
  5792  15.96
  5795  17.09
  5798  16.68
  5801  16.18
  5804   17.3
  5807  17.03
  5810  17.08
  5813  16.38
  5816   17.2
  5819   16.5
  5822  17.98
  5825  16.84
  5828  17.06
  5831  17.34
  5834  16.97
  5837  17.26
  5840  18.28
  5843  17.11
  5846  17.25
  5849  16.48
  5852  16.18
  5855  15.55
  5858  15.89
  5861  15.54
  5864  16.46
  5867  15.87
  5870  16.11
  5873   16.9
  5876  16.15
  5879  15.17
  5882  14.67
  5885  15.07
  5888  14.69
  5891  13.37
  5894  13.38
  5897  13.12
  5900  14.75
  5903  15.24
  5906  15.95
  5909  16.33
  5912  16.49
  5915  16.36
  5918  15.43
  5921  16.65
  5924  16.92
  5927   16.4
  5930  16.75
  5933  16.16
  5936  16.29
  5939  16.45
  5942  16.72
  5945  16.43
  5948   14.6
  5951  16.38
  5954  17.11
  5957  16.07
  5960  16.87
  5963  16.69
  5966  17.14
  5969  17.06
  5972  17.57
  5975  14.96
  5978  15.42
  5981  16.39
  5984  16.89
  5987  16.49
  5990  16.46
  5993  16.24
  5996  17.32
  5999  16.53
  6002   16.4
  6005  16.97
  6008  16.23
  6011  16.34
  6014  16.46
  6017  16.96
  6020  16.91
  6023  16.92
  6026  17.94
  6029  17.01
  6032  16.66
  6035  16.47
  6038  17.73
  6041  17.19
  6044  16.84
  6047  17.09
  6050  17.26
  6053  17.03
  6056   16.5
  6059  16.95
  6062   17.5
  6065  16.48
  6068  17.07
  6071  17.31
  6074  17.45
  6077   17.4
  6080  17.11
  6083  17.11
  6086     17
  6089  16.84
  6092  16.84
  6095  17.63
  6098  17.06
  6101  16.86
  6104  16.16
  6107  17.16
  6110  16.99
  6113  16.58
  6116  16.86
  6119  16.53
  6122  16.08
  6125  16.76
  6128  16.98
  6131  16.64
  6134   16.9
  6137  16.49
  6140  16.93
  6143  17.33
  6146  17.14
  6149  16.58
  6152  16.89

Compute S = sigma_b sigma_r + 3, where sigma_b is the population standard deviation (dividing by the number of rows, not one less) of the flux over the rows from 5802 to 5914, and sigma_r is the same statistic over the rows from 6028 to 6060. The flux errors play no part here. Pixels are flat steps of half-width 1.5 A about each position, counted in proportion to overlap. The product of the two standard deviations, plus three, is 3.42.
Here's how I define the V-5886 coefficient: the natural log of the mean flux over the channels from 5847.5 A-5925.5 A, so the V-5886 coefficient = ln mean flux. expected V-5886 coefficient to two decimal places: 2.75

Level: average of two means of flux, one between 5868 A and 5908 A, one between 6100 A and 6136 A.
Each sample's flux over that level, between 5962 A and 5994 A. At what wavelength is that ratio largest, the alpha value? 5972 A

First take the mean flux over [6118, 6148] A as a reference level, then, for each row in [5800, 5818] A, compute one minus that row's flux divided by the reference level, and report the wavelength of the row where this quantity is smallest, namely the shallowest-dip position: 5804 A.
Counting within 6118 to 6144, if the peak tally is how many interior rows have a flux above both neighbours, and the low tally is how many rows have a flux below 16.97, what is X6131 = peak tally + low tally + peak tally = 11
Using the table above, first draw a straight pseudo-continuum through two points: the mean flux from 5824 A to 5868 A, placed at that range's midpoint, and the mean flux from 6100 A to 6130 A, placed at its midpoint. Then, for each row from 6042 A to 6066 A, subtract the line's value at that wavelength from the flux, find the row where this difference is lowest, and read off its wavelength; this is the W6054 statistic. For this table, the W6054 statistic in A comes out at 6065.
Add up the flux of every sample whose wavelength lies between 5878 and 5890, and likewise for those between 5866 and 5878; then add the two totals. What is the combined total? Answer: 124.6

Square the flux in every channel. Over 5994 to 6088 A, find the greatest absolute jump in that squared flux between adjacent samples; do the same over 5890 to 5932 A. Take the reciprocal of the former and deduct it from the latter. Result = 45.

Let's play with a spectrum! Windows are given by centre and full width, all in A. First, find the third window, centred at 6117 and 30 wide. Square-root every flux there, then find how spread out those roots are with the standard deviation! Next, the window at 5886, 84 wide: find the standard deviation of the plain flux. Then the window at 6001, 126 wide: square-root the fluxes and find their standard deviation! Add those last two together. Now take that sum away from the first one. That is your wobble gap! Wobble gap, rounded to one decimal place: -1.1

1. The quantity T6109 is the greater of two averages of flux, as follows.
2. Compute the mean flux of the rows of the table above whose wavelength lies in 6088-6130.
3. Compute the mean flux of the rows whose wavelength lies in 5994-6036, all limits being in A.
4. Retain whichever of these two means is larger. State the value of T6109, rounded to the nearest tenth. 16.8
